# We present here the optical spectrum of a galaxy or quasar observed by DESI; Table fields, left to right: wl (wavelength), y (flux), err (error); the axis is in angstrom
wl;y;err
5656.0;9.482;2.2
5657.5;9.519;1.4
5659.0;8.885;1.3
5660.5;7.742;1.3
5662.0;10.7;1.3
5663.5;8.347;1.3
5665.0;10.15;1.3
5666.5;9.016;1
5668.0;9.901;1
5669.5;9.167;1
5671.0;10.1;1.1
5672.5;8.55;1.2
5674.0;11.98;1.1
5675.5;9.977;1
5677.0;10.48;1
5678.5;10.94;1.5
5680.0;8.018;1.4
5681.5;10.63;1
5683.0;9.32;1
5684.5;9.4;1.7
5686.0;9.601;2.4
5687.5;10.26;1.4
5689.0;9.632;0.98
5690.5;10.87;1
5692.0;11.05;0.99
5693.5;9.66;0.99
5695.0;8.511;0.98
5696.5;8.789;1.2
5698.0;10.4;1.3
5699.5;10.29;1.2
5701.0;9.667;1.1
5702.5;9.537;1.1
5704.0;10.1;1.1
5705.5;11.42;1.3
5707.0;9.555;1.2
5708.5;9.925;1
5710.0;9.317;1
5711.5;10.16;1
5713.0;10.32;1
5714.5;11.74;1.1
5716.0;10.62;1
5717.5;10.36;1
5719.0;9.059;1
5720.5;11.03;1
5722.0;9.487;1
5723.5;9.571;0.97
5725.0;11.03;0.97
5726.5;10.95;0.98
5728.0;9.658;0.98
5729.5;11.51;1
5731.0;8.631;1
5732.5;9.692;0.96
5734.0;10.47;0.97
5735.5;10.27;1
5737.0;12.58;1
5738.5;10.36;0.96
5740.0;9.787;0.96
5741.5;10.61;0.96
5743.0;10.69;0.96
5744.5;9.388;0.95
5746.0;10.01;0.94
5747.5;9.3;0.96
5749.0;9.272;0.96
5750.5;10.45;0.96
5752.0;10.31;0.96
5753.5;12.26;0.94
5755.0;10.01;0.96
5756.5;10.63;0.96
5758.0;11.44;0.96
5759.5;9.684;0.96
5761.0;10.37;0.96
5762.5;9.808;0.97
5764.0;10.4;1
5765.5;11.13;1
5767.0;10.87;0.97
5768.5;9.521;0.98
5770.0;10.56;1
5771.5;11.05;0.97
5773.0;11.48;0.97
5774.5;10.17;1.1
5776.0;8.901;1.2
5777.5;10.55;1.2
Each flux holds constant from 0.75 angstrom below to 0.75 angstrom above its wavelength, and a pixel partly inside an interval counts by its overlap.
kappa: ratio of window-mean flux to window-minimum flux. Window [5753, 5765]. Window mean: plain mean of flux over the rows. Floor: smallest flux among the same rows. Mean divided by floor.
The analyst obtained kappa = 1.09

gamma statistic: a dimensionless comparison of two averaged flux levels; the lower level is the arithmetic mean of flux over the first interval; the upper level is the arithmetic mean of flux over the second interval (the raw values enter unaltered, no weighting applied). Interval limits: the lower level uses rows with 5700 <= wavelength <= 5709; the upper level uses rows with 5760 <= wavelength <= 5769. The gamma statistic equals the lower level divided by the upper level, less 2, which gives -1.03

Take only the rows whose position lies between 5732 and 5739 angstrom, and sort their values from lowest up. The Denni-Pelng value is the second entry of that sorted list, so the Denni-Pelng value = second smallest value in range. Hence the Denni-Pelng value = 10.27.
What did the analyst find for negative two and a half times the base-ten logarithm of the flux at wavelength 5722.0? -2.443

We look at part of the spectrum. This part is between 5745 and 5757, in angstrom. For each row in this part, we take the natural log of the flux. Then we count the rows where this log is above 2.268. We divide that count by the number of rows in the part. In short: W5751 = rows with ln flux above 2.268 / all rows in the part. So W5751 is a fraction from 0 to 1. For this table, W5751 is 0.75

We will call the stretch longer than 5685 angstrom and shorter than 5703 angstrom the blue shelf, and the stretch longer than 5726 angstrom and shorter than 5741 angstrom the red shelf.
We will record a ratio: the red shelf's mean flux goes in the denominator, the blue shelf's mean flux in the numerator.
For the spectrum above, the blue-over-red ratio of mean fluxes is 0.95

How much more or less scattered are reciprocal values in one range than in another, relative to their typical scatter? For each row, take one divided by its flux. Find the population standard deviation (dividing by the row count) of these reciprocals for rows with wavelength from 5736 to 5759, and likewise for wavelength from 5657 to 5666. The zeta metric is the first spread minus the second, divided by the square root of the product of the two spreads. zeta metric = -0.40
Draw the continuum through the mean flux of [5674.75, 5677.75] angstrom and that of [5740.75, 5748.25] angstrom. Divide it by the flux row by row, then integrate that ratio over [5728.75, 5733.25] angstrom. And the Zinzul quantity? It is 4.61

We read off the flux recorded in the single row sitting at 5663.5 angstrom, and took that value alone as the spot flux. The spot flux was 8.347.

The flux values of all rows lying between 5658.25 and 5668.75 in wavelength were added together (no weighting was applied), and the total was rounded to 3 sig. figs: 64.7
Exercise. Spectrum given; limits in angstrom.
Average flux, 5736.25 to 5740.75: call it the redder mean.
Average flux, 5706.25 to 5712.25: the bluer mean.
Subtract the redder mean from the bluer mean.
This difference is -1.17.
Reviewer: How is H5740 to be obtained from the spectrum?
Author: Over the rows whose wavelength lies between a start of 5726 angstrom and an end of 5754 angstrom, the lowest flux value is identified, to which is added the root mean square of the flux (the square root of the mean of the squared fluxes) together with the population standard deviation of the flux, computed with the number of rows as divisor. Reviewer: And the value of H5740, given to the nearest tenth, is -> 20.0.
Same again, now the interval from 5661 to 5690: 18.8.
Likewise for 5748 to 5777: 20.2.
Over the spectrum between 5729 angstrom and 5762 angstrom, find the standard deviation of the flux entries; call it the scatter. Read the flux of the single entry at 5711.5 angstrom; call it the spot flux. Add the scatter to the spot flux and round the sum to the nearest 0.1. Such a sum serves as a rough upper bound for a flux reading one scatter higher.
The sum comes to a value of 11.1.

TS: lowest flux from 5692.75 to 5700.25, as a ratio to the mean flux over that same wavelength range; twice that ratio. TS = 1.79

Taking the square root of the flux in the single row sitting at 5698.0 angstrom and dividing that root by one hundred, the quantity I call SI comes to 0.0322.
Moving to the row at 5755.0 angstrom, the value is 0.0316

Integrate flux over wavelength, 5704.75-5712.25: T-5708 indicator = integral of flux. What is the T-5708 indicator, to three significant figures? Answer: 75.6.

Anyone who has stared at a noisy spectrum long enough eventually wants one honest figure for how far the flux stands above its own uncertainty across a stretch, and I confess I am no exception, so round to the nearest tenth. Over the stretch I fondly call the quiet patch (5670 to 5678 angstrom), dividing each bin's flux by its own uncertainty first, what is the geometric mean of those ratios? 9.4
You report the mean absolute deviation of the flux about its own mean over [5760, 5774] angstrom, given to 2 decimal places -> 0.49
